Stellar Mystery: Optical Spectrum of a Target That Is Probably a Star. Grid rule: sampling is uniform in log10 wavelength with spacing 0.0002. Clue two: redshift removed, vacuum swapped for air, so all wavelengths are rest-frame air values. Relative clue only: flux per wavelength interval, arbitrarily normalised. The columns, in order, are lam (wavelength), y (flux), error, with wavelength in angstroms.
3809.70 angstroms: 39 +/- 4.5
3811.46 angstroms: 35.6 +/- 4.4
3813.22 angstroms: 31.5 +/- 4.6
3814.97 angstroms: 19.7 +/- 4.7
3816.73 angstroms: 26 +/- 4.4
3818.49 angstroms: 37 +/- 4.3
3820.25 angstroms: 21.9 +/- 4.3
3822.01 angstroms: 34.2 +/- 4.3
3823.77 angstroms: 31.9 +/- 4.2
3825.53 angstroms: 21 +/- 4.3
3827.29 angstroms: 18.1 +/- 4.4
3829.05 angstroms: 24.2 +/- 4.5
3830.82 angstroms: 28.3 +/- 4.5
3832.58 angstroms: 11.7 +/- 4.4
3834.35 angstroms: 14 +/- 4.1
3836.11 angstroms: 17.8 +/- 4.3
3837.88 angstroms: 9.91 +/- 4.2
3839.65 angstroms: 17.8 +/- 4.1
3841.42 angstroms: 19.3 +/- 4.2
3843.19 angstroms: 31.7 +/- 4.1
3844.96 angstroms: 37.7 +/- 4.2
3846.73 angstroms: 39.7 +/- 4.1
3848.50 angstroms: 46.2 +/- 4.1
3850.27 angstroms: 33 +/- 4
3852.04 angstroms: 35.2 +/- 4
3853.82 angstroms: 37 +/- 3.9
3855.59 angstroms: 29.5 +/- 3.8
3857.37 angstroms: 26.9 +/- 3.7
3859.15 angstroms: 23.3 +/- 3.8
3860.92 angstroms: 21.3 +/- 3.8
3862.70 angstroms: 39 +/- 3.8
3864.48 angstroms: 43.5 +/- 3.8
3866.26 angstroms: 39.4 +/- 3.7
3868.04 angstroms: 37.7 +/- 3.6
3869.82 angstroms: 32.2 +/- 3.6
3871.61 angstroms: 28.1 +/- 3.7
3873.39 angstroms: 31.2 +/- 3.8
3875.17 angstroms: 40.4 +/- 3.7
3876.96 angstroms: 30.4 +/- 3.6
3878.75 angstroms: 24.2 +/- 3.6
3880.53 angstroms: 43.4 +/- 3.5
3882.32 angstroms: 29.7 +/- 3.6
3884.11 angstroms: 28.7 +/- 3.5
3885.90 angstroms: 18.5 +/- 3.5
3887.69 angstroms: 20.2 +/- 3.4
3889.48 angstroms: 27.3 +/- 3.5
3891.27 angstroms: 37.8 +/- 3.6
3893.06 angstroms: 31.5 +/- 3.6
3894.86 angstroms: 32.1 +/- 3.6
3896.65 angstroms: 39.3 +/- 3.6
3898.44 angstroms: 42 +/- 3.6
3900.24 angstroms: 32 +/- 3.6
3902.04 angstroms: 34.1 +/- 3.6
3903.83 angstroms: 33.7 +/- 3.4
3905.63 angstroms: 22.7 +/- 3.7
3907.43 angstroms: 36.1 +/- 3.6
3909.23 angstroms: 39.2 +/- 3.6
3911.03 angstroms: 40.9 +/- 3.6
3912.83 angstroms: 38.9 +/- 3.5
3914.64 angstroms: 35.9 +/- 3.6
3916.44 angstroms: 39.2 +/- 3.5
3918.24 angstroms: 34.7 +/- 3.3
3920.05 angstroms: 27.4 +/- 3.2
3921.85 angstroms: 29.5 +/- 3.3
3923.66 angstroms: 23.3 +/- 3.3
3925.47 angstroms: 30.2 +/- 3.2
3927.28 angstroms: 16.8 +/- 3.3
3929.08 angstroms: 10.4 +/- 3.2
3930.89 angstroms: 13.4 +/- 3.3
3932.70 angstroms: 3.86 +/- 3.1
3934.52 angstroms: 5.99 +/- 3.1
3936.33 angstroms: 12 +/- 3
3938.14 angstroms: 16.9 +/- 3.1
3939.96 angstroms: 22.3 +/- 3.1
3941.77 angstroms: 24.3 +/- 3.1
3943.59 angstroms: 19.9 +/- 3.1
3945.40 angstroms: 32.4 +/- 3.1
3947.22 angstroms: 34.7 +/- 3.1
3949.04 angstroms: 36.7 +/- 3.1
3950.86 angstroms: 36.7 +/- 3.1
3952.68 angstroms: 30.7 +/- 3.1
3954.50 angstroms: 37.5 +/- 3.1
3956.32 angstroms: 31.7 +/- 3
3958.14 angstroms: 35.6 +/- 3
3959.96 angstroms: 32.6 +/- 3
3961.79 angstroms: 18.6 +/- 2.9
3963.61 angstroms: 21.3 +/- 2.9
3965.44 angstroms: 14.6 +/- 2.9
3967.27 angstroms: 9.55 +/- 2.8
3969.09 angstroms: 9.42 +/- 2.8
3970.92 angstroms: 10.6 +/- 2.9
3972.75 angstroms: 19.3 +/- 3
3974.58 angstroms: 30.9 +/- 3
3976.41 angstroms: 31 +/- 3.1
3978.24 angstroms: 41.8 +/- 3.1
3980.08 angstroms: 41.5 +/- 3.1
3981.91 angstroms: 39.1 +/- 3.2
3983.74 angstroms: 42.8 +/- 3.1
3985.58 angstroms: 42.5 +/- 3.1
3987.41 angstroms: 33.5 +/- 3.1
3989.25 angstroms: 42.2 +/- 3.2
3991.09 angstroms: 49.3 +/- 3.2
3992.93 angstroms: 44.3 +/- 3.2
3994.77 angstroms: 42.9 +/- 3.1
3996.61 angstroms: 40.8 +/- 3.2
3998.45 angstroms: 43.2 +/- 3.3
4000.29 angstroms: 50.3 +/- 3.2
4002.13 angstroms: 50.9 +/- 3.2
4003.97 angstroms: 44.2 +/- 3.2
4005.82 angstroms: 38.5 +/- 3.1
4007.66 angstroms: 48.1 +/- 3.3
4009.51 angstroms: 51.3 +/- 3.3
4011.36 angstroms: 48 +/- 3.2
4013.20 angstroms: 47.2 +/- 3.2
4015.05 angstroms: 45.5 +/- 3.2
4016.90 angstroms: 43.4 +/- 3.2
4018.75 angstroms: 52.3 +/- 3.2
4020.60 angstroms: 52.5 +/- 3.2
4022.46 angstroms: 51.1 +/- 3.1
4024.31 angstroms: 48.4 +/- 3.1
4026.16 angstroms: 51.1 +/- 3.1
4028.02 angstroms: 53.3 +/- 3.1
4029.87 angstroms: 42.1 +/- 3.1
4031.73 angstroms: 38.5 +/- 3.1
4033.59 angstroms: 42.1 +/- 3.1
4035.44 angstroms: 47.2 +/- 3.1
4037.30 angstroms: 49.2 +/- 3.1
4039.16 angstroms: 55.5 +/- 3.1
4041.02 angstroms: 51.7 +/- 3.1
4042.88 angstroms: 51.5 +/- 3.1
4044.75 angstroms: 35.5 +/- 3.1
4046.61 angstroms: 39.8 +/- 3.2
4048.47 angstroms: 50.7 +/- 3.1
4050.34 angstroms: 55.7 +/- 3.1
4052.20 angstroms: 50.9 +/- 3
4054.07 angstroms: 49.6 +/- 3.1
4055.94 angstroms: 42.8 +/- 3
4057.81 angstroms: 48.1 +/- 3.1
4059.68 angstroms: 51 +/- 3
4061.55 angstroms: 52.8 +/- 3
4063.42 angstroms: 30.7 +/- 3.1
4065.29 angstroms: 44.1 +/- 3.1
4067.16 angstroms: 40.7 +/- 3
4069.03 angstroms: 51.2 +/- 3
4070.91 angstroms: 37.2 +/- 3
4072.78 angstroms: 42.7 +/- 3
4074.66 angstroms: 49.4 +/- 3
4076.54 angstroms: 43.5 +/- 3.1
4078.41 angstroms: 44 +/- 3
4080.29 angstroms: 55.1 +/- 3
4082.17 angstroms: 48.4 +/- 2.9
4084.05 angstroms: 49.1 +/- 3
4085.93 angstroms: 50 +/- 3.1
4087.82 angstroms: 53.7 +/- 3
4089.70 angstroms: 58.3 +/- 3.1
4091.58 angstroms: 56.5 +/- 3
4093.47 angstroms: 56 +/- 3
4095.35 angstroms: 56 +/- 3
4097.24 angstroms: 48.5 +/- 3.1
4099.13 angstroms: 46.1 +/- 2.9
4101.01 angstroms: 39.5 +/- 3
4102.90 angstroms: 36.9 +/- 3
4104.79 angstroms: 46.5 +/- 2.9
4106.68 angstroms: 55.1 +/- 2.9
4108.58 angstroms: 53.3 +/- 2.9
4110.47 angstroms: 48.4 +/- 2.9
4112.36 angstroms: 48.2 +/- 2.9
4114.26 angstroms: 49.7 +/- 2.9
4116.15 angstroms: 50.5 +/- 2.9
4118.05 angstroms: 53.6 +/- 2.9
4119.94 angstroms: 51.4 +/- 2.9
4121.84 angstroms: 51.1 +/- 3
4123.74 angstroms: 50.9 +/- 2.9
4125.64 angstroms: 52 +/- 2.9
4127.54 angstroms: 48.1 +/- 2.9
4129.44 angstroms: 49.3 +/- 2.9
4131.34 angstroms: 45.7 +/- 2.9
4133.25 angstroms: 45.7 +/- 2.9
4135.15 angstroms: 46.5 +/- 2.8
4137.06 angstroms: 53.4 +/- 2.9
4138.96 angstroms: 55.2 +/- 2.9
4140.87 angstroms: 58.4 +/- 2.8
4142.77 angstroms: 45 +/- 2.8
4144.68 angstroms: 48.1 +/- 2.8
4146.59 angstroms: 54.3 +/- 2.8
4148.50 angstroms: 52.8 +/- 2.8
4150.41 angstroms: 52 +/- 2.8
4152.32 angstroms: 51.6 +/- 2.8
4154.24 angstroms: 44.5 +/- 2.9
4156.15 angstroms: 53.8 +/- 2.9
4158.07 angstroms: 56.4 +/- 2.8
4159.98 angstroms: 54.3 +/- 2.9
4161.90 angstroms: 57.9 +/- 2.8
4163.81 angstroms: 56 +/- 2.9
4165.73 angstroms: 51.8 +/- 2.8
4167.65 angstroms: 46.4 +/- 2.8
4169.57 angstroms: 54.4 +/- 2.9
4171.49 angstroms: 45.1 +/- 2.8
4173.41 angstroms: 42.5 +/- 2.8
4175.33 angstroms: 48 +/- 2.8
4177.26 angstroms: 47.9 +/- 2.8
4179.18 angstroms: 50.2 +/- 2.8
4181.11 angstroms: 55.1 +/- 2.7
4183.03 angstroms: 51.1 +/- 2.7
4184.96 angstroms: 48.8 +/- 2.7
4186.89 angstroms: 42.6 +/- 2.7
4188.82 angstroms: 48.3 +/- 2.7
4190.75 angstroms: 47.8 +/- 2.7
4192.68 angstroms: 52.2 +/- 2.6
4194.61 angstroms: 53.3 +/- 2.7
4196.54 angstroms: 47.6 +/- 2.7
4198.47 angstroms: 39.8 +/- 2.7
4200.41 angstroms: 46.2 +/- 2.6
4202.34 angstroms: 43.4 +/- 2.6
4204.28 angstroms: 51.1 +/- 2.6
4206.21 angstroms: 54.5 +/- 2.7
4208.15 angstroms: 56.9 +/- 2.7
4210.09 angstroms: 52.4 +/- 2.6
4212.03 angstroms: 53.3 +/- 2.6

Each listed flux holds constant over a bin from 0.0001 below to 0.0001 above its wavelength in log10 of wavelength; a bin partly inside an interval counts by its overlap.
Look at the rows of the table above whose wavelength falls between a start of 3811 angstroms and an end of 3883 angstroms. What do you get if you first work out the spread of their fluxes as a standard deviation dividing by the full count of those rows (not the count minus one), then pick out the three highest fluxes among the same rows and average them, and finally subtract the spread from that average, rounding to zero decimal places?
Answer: 35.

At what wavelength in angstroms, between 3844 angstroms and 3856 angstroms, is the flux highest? 3848.50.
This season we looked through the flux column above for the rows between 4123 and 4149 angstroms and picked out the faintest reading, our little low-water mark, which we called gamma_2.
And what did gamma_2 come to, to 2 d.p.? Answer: 45.00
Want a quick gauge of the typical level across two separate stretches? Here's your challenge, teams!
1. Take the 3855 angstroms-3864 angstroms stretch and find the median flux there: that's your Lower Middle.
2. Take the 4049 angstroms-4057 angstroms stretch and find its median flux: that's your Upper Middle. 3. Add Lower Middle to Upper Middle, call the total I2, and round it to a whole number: 77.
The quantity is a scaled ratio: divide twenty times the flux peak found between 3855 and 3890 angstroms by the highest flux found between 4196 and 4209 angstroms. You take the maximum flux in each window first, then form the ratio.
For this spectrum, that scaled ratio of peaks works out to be 15.3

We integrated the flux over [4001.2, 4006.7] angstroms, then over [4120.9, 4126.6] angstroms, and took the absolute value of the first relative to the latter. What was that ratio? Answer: 0.84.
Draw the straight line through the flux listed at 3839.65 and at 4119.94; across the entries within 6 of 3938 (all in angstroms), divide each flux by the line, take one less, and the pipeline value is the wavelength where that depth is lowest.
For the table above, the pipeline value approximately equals 3932.70 angstroms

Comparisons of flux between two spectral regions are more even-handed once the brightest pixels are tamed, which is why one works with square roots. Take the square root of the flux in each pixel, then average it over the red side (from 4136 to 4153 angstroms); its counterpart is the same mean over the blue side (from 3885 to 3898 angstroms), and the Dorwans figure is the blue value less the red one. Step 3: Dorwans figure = -1.8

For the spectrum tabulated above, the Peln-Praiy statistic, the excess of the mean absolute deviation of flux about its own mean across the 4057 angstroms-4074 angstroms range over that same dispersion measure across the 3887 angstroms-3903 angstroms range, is 1.0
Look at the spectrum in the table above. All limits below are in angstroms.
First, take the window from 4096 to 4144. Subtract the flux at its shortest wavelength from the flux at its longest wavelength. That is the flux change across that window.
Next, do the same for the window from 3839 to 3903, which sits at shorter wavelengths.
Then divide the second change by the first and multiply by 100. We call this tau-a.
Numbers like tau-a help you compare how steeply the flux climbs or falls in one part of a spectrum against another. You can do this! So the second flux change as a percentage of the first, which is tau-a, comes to -466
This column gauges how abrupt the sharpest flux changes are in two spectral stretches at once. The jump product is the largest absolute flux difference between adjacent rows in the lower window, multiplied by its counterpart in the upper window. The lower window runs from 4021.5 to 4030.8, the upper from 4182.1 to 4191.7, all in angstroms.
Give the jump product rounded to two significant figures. 69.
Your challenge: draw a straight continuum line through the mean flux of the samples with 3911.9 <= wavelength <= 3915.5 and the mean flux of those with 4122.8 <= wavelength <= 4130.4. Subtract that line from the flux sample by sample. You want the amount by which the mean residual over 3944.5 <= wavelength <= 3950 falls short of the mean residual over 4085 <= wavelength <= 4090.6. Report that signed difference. 11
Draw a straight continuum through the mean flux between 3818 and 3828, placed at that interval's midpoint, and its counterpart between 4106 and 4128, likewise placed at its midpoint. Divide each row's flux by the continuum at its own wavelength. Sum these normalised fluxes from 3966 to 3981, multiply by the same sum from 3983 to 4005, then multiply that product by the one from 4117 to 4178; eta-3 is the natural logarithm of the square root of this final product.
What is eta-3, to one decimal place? 3.8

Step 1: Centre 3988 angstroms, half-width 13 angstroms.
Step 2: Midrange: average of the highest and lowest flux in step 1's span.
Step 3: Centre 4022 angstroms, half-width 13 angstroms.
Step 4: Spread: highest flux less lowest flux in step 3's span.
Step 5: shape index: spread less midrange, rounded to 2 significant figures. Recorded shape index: -26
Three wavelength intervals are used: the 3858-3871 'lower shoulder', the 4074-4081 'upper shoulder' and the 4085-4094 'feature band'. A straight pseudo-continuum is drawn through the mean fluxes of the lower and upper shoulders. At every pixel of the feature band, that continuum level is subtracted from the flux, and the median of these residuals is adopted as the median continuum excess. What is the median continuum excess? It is 7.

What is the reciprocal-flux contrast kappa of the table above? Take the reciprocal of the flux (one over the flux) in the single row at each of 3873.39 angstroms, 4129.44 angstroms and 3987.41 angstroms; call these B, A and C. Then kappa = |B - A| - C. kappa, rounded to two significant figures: -0.018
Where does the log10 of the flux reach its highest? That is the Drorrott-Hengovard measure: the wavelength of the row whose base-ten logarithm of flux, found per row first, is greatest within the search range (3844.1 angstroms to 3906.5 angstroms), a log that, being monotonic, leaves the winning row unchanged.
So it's 3848.50 angstroms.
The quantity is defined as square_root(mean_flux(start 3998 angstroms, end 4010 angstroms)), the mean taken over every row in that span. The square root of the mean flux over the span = 6.8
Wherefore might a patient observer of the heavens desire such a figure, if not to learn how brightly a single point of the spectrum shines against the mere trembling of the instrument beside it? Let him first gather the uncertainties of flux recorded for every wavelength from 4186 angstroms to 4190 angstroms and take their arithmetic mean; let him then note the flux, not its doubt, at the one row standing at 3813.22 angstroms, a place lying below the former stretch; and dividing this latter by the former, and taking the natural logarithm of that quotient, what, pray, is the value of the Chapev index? 2.46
